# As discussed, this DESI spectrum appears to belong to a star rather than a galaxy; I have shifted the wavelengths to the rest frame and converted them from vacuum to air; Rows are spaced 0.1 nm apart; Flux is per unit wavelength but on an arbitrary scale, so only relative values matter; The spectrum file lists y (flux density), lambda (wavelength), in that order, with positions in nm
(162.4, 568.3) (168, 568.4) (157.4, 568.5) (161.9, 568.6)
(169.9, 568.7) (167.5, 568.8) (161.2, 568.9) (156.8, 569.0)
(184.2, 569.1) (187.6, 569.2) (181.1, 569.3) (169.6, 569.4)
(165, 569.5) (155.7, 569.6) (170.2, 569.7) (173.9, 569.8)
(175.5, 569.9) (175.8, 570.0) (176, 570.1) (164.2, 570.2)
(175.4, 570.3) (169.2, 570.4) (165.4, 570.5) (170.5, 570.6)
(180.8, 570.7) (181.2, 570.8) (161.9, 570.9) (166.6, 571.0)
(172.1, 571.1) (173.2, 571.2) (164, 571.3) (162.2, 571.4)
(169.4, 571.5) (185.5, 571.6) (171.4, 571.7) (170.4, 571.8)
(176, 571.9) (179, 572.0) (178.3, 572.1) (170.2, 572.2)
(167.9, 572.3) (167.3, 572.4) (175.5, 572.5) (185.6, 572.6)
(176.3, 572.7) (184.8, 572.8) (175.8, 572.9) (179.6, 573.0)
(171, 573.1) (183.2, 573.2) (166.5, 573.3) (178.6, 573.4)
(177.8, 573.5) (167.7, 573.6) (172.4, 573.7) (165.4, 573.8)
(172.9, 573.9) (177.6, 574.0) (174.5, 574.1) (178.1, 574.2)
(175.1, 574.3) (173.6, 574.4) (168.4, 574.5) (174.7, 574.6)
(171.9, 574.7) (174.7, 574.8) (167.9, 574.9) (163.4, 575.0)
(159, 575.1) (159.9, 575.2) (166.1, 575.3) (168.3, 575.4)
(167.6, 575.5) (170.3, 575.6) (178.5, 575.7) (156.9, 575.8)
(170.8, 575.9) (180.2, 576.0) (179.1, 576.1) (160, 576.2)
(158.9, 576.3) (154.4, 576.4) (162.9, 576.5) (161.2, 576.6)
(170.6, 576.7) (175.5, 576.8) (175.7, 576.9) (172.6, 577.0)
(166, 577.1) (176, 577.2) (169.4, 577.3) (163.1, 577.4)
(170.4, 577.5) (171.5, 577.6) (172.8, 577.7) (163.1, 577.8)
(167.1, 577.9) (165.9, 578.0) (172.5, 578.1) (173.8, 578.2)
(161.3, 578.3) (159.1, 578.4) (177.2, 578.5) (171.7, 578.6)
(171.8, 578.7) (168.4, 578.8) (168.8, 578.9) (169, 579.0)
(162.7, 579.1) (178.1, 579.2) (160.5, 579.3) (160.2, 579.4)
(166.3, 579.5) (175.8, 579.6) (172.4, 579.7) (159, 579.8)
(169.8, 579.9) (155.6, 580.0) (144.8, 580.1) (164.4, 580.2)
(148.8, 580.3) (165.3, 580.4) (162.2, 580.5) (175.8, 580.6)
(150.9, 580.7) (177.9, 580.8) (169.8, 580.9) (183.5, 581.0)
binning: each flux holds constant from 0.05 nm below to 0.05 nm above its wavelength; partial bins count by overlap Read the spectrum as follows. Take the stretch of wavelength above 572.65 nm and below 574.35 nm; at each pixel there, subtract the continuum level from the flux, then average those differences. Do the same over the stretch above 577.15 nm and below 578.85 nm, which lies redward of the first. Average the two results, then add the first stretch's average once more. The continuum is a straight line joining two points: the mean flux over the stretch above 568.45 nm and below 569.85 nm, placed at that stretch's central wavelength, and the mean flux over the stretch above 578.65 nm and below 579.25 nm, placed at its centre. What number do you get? 8.6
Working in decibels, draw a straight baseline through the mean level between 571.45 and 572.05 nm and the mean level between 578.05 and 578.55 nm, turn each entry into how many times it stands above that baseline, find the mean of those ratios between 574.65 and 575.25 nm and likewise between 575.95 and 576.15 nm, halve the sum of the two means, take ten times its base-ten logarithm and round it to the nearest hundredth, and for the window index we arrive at 0.03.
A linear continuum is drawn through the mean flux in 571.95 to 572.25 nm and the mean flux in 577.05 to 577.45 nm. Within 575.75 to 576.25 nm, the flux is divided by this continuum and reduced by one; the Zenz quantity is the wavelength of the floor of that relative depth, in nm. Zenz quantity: 575.8 nm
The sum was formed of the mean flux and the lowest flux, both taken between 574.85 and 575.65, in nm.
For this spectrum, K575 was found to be 324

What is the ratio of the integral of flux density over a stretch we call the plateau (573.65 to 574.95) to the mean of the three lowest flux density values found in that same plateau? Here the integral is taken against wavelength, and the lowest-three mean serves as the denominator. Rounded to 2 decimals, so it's 1.34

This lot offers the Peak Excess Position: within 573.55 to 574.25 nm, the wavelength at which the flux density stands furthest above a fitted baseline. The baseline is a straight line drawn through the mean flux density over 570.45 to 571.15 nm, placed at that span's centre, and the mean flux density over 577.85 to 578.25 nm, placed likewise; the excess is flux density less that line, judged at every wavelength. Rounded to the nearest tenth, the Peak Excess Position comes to 574.2 nm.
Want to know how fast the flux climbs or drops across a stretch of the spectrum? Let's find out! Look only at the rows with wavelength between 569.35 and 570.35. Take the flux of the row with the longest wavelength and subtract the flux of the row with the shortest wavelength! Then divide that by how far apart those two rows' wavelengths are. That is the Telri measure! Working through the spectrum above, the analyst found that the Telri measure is 6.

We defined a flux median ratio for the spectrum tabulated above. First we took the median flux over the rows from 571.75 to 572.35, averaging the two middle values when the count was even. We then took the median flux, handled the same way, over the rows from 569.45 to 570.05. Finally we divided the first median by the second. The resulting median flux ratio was 1.01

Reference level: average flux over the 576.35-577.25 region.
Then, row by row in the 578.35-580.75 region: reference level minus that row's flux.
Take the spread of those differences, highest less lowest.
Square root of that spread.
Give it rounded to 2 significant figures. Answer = 5.8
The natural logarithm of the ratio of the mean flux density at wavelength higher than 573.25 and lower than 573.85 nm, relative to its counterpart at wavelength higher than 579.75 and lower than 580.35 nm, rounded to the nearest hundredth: 0.09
